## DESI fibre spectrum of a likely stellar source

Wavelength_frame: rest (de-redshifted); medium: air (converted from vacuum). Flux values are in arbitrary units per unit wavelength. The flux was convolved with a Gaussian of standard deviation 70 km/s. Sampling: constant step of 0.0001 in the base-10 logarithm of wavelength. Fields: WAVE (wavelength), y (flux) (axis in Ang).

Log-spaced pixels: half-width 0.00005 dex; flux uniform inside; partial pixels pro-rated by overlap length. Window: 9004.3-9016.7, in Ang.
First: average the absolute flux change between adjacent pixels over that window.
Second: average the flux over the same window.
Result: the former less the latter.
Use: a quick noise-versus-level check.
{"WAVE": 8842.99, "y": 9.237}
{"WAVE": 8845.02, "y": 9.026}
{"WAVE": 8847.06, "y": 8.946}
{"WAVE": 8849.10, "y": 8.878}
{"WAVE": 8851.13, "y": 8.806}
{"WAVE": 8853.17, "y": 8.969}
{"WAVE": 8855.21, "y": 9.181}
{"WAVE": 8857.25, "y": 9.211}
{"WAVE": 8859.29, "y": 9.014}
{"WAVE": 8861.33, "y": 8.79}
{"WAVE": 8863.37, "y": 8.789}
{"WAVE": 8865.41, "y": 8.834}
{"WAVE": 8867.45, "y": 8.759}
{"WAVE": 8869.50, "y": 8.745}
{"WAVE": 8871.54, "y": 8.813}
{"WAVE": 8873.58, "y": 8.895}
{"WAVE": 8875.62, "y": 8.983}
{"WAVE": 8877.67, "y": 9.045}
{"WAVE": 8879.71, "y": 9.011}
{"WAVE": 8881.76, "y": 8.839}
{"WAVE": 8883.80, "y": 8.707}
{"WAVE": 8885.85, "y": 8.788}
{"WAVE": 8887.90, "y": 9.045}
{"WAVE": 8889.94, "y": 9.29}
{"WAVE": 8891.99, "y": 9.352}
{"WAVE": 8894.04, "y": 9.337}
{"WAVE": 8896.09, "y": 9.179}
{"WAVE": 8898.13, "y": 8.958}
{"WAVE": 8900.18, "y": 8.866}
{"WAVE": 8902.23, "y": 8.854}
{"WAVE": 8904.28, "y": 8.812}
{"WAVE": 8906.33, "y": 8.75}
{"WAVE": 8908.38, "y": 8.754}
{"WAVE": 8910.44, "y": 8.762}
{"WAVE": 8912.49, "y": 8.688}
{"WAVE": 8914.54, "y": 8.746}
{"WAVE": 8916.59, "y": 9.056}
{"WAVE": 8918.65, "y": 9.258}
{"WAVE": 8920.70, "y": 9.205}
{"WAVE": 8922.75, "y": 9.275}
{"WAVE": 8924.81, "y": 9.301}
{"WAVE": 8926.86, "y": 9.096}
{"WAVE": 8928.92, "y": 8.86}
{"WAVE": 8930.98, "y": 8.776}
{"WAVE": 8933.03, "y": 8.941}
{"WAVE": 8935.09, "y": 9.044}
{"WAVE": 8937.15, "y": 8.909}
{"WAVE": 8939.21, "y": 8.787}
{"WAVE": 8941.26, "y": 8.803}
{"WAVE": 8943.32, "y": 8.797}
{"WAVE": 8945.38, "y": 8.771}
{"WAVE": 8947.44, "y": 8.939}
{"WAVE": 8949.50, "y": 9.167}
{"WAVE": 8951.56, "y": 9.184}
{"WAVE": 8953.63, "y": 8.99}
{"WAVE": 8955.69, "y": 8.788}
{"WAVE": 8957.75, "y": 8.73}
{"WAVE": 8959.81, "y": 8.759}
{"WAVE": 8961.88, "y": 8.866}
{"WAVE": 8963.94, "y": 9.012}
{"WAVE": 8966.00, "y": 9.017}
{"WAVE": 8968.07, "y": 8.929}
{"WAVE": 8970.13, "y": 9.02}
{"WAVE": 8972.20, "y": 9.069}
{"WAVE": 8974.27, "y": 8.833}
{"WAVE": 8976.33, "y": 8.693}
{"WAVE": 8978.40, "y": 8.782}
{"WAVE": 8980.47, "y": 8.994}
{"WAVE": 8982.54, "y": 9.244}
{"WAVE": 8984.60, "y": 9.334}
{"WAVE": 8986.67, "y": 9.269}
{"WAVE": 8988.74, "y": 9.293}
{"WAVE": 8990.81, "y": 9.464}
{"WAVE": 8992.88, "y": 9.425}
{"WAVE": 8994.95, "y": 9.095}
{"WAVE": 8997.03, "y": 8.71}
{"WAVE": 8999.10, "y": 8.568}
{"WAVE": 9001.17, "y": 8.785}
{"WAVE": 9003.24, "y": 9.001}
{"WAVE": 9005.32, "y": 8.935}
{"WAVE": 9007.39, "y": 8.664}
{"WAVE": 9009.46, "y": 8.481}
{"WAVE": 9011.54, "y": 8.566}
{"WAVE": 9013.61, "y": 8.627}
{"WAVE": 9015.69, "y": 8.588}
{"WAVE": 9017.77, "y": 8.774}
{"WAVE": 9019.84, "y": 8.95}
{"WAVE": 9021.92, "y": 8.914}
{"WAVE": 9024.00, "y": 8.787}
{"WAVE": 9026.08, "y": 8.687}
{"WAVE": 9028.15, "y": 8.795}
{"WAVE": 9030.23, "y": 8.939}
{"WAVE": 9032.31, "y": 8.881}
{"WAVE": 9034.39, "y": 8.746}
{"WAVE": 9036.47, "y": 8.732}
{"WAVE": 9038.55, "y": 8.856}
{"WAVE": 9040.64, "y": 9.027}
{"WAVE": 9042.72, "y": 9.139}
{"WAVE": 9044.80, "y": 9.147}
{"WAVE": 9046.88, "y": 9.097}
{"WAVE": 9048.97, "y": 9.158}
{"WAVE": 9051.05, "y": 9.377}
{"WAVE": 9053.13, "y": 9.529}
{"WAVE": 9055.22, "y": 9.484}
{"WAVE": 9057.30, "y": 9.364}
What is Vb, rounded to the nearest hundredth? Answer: -8.52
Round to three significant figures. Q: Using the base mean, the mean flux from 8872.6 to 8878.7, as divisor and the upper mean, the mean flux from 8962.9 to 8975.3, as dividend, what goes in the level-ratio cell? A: 1.00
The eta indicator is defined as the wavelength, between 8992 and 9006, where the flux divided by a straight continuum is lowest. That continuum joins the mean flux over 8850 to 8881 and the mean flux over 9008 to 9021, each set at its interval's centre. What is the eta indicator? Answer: 8999.10 Ang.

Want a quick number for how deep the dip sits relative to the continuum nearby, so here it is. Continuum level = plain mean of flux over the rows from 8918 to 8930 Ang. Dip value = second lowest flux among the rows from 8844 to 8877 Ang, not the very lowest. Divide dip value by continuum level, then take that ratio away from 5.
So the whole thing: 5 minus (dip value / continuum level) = 4.044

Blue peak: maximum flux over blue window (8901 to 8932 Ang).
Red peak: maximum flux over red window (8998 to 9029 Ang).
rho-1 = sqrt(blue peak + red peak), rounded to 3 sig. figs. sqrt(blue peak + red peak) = 4.28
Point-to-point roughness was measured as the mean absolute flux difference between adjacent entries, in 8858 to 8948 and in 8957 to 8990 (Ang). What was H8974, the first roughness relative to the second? 0.9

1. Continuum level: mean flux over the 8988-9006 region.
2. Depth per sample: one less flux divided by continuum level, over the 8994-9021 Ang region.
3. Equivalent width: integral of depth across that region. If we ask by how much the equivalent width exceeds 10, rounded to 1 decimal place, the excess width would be -9.2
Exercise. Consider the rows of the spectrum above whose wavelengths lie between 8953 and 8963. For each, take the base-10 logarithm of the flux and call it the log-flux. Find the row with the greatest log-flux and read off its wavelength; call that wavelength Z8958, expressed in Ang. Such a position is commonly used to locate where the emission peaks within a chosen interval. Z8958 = 8953.63 Ang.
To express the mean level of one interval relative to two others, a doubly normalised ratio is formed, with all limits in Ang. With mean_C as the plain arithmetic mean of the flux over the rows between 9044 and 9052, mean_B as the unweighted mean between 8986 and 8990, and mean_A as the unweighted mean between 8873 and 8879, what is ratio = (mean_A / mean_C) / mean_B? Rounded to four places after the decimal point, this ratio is 0.1052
